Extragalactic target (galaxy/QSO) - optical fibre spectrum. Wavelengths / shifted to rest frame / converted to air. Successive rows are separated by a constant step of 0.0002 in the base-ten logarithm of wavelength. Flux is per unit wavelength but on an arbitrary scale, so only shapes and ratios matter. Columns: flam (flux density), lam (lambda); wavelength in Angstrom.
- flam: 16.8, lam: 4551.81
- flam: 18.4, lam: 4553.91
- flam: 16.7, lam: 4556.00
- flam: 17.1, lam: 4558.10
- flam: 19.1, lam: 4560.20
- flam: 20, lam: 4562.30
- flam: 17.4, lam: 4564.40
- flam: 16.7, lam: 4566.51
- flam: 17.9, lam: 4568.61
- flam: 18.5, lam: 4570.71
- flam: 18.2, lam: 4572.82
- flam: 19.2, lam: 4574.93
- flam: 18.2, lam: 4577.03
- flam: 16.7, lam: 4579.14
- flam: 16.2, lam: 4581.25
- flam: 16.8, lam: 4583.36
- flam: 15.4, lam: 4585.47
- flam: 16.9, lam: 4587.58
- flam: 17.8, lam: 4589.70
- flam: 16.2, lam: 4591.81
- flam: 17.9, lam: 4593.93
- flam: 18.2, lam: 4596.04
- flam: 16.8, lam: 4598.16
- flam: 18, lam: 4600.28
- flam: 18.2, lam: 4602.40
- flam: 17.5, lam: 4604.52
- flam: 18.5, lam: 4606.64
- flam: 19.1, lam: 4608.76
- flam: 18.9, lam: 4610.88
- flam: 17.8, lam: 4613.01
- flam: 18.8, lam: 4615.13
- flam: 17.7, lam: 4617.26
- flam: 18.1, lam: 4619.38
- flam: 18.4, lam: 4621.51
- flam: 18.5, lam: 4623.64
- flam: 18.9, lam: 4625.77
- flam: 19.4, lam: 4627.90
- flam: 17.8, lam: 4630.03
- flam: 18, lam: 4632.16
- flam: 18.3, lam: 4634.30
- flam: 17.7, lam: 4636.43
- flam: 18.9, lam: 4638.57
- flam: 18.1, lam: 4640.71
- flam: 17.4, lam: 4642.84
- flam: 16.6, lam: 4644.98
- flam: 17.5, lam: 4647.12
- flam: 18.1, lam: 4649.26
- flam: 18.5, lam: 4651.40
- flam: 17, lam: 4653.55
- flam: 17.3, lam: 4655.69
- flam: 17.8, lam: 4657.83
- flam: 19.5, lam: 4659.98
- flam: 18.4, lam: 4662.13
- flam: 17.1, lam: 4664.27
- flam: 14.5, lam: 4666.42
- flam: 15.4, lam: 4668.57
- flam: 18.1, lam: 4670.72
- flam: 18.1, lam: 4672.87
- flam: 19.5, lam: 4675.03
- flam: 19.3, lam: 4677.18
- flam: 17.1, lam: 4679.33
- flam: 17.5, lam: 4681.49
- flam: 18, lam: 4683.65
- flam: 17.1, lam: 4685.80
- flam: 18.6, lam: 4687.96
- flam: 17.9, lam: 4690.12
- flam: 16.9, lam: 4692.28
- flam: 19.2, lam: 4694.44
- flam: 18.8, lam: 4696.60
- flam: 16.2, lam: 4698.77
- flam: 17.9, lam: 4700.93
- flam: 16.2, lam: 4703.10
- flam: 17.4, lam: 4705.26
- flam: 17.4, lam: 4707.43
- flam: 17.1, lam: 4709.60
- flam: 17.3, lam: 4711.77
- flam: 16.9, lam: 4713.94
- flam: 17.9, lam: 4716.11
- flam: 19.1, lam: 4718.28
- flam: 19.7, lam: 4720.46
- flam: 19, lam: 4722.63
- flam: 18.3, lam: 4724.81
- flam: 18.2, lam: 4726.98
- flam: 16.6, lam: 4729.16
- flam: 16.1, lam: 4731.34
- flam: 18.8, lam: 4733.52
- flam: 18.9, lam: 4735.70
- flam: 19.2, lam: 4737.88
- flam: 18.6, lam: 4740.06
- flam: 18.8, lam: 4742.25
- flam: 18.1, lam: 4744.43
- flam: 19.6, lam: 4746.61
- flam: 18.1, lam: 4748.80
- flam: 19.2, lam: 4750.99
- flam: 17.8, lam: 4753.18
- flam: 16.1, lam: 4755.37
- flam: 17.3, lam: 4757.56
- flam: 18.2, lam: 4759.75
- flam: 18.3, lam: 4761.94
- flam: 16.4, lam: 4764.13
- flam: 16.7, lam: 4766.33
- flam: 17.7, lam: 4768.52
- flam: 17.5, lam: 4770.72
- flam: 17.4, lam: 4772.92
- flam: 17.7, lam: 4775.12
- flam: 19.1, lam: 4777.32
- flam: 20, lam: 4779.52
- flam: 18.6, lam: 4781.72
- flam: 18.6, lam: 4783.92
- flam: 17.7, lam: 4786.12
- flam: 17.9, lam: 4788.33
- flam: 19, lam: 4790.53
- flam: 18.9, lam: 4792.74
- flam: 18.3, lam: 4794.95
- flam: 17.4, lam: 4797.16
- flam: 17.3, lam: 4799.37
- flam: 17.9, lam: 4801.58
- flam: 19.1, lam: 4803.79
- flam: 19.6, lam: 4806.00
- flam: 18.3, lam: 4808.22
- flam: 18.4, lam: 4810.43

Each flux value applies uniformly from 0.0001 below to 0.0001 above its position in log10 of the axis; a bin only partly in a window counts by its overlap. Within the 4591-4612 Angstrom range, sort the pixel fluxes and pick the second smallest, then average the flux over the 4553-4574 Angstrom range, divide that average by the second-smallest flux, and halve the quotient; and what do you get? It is 0.54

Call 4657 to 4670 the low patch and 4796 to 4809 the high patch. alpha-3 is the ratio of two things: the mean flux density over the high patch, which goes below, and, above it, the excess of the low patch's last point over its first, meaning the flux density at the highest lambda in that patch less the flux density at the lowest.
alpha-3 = -0.13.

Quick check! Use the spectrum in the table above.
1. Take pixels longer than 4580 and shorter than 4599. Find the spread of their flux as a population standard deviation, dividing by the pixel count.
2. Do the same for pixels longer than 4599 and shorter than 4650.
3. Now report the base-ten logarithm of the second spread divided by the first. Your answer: -0.14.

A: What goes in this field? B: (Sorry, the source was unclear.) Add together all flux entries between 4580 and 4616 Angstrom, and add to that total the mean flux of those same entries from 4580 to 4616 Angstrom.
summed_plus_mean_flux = 317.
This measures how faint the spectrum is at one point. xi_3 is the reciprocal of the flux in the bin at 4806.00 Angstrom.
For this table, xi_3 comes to 0.051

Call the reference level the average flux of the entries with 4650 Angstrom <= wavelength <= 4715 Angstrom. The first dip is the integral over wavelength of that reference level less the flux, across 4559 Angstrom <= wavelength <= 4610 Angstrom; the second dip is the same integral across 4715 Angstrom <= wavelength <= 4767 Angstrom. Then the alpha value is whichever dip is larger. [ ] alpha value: -6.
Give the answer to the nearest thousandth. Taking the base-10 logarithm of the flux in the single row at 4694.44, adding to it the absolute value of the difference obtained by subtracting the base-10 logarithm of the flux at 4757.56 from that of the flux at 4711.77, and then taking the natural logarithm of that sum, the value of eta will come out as 0.249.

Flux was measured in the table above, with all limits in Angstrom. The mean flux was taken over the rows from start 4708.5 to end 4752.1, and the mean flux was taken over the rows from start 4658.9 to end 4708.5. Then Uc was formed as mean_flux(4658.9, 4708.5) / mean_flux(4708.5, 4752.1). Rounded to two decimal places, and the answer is 0.97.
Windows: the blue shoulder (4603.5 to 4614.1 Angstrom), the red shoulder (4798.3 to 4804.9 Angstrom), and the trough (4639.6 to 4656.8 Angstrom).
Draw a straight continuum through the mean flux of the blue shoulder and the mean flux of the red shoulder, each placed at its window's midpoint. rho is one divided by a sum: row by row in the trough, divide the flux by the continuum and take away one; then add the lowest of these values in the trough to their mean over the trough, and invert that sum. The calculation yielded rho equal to -7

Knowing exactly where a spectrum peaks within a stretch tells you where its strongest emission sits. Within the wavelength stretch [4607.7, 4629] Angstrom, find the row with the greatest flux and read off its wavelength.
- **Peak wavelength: 4627.90 Angstrom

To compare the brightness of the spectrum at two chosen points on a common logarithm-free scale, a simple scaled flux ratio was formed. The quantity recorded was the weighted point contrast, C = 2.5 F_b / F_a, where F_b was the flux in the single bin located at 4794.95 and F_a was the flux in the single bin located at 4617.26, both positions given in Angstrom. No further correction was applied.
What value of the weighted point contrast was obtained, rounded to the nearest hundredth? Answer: 2.58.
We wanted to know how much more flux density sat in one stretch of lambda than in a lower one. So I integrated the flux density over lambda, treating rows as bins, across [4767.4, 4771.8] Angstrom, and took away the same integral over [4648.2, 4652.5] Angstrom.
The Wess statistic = -1.1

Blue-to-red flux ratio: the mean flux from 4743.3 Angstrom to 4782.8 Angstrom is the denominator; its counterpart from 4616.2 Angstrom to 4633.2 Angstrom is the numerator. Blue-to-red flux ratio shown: 1.02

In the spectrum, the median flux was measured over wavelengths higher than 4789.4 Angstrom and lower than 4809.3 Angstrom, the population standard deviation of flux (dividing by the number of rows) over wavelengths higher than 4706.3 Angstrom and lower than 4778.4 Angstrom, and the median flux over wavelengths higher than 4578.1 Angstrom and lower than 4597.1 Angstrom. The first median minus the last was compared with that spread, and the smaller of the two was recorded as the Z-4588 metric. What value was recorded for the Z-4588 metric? 1.0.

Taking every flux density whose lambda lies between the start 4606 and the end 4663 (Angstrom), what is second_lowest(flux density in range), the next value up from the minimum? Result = 17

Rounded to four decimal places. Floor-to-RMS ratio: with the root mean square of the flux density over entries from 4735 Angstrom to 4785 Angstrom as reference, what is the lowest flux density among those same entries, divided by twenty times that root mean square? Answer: 0.0442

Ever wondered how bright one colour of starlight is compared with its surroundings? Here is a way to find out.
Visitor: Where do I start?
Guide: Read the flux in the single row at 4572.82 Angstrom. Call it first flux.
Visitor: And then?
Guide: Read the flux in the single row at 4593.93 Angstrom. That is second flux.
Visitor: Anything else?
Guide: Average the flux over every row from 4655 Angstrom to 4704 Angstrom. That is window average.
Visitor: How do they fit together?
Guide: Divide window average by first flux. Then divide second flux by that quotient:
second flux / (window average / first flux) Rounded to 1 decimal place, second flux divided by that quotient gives 18.4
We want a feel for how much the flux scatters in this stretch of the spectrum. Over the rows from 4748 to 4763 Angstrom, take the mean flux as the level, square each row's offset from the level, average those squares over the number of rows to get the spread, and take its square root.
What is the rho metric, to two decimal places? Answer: 0.89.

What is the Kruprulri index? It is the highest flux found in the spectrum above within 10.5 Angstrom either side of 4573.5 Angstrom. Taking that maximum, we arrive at 19.2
